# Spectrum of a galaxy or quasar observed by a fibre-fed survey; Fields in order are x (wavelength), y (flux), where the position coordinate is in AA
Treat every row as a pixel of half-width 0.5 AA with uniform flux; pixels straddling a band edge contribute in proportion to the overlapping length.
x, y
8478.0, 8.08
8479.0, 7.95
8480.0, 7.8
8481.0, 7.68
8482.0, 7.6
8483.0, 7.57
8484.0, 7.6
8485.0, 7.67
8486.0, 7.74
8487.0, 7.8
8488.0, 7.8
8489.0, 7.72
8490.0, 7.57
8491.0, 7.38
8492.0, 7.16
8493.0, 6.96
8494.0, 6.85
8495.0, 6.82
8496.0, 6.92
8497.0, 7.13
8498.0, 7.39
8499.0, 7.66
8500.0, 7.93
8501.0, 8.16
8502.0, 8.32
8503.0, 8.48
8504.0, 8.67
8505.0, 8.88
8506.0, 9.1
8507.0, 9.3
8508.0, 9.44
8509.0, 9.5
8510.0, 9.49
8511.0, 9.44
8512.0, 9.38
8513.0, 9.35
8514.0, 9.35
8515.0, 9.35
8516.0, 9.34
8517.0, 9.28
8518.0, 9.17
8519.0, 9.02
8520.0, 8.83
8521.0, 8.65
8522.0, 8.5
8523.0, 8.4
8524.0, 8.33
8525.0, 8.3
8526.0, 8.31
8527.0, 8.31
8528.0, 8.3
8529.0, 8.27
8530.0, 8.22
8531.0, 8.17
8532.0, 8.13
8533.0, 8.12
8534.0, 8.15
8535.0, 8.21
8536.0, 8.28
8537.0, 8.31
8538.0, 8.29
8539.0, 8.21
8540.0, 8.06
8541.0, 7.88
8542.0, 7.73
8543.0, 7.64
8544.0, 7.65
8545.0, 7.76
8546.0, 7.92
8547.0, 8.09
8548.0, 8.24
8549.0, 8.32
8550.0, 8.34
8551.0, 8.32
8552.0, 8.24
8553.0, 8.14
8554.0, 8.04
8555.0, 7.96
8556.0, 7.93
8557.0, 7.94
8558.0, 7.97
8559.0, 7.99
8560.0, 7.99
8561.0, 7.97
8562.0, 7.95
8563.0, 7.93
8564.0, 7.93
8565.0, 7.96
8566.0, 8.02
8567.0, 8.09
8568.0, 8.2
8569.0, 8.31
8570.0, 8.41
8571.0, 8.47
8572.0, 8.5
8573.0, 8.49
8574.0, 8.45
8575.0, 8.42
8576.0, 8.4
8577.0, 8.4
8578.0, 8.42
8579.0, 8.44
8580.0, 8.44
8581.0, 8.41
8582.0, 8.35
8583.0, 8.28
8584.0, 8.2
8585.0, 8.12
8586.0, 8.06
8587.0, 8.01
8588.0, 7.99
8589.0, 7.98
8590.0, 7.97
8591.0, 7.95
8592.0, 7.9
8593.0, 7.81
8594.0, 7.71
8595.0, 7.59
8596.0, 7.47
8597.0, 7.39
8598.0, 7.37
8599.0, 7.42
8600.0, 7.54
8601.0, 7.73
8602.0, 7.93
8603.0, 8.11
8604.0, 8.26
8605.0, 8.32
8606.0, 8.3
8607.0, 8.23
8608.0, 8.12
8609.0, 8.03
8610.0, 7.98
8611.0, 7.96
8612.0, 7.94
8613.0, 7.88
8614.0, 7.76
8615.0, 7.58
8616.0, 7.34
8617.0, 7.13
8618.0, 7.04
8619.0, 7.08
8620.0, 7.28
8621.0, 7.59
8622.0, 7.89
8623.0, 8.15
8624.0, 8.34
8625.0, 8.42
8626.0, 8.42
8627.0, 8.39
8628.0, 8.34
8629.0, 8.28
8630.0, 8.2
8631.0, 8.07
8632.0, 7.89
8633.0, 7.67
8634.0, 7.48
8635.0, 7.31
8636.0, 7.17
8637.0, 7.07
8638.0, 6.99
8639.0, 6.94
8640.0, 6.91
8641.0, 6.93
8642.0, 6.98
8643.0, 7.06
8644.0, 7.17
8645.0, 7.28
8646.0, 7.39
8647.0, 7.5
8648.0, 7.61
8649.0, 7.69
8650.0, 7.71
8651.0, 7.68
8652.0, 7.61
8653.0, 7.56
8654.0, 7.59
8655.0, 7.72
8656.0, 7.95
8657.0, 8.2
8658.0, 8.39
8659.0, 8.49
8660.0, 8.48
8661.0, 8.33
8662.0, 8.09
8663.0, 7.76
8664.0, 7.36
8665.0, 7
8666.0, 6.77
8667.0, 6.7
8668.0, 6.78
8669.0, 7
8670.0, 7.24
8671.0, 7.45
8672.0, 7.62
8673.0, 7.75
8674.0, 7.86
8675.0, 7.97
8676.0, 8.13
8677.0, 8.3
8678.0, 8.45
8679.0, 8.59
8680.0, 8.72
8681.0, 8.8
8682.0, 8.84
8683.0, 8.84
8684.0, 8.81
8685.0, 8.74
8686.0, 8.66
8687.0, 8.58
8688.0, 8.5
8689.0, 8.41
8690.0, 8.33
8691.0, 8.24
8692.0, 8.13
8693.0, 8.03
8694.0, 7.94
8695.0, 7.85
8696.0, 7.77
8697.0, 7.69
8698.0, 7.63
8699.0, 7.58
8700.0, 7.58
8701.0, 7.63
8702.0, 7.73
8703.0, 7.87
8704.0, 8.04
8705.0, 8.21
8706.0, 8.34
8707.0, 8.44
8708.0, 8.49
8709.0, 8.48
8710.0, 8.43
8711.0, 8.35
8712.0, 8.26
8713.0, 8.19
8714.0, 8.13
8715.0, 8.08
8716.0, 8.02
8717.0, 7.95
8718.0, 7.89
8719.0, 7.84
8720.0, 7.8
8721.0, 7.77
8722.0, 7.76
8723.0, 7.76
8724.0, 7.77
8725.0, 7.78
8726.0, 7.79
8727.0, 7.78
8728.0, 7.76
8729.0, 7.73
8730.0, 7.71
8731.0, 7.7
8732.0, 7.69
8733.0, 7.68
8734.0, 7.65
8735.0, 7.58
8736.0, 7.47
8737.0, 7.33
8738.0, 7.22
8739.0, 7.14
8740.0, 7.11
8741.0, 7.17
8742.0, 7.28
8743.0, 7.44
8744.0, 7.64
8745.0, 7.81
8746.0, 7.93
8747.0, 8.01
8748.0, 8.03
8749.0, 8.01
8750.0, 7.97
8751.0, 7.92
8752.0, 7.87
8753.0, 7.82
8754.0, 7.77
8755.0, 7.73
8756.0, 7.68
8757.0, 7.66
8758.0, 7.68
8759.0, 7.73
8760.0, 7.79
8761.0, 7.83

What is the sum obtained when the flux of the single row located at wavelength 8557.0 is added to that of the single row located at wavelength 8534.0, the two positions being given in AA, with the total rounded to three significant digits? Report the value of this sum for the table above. 16.1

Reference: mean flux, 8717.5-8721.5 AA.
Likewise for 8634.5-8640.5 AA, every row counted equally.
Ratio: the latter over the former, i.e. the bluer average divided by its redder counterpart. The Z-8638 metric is 0.90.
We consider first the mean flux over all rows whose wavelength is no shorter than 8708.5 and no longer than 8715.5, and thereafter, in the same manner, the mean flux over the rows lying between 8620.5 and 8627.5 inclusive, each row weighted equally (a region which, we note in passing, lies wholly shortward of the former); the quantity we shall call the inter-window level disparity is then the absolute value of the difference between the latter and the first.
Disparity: 0.10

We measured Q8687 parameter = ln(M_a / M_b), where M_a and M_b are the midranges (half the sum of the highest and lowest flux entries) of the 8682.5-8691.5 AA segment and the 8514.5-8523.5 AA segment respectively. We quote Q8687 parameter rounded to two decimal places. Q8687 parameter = -0.04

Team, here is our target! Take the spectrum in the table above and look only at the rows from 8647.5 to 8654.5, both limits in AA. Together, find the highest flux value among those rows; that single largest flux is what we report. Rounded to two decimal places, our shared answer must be 7.71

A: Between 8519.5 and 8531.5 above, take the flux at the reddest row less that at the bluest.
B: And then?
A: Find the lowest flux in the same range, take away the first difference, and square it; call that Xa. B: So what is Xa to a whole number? 78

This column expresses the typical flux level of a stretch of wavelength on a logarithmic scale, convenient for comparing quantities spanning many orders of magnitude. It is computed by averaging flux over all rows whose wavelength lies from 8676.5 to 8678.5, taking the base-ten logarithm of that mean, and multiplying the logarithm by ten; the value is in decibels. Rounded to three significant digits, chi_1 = 9.23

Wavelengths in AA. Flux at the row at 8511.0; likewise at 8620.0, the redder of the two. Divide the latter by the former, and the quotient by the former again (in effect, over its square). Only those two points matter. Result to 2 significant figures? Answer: 0.082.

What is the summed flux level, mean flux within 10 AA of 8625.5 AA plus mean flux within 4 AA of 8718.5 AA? 15.7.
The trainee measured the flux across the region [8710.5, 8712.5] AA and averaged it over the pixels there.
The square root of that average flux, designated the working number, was 2.88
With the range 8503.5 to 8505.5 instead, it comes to 2.96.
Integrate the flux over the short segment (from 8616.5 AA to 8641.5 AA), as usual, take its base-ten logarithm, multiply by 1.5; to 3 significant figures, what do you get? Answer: 3.42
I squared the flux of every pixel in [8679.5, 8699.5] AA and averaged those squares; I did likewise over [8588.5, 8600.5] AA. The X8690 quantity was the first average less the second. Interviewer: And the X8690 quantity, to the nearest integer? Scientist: 10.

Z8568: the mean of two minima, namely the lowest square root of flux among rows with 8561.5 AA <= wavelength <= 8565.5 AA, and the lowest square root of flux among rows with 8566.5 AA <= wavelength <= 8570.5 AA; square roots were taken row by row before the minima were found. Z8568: 2.83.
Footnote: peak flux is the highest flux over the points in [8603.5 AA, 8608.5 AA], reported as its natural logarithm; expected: 2.12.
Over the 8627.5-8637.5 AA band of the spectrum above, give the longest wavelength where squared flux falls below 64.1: 8637.0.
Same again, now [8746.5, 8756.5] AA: 8756.0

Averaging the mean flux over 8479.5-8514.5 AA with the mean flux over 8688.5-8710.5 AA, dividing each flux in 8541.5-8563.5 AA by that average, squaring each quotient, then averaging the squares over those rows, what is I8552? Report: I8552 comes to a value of 0.98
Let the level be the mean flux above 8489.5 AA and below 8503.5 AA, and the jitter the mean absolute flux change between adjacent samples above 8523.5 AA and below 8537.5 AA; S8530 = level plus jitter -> 7.5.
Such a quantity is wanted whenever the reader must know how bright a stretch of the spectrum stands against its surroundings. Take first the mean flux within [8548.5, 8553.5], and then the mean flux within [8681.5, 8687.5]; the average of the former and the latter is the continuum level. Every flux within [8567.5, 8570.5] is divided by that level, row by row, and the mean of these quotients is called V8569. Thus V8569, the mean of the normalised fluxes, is 0.98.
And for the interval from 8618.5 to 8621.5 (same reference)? 0.86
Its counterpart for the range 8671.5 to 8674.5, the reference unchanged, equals 0.91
